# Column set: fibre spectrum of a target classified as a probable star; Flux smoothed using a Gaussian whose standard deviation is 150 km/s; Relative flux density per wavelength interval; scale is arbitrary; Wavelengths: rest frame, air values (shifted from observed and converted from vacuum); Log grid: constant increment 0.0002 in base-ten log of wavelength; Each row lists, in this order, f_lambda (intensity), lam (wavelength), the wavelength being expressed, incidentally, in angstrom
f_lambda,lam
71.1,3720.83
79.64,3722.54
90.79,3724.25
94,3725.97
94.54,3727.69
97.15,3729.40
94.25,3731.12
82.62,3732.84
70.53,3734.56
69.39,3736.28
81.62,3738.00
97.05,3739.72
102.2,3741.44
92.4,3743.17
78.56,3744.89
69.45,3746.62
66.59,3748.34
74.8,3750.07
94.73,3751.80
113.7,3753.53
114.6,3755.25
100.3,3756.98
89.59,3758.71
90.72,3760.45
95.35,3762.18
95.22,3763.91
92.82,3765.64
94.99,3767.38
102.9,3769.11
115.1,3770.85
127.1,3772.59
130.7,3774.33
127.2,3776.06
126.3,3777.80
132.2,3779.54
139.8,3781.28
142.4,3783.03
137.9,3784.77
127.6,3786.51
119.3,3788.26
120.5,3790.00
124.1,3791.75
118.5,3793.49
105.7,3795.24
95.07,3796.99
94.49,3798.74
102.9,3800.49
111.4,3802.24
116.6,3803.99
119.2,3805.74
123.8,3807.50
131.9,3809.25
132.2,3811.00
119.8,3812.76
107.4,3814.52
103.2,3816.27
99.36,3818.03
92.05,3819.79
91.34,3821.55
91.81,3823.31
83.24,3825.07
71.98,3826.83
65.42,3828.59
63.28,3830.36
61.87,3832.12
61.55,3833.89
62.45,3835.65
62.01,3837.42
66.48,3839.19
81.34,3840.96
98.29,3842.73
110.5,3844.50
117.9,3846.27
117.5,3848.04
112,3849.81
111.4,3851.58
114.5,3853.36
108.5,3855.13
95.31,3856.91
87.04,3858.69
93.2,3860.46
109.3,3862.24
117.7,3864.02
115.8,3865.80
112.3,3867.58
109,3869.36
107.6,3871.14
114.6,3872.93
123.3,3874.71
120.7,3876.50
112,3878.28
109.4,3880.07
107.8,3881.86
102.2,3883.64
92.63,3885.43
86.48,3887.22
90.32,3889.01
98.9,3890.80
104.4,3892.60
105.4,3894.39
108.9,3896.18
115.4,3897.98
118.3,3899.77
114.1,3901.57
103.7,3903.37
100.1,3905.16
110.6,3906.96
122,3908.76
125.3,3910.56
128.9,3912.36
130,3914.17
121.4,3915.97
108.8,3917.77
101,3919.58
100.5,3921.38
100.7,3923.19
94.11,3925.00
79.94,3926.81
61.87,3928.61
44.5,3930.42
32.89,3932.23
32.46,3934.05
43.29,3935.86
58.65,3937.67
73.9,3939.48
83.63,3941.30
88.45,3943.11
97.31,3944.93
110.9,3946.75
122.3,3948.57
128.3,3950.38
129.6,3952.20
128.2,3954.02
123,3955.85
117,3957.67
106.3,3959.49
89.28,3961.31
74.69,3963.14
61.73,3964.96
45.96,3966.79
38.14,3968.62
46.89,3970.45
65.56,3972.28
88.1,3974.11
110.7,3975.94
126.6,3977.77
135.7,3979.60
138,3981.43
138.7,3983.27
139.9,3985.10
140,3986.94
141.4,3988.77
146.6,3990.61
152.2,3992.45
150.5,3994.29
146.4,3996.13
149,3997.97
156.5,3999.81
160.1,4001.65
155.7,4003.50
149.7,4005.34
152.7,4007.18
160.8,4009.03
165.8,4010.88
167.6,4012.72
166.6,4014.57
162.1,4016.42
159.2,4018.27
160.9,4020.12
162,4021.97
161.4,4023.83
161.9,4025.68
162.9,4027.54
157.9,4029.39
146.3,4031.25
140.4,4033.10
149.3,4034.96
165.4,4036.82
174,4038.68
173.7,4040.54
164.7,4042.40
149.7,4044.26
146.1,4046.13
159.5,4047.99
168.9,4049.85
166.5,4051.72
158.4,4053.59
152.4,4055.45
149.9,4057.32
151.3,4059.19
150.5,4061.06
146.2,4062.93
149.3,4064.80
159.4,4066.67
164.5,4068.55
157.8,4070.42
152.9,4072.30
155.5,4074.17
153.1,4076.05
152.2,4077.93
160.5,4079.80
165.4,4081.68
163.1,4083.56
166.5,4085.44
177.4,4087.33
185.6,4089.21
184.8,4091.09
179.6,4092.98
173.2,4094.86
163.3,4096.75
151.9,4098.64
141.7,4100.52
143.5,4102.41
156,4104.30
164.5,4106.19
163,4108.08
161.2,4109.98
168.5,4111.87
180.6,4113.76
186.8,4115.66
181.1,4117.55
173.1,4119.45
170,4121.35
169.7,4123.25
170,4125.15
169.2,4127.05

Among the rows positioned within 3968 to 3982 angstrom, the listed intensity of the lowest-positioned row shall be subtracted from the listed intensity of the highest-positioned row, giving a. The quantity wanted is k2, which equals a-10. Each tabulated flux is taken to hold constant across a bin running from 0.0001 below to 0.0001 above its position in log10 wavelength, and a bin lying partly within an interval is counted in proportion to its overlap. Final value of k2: 90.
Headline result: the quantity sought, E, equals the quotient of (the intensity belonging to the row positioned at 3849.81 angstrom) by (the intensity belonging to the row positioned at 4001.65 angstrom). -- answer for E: 0.7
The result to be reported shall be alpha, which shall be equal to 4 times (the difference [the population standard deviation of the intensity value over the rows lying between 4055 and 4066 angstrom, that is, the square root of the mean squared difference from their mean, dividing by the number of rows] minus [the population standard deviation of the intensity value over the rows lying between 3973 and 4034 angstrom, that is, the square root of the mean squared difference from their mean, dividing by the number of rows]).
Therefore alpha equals -58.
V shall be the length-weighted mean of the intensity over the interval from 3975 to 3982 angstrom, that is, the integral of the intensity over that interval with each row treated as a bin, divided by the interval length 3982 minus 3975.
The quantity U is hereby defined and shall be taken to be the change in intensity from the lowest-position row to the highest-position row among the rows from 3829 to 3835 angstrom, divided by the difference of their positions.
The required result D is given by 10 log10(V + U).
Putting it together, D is 21.0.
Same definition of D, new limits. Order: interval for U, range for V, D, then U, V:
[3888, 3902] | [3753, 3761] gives 20.2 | 1.9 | 102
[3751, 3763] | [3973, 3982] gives 20.7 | 0.1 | 118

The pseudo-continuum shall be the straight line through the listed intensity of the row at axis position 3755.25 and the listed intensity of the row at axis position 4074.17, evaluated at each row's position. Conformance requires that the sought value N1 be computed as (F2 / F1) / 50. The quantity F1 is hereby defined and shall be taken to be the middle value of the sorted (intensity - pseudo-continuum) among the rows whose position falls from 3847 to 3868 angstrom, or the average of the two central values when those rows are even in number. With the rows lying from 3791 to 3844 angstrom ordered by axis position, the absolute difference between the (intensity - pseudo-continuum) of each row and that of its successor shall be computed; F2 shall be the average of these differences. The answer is -0.008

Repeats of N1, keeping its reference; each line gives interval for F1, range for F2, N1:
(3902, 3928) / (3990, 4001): -0.003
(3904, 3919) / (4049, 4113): -0.008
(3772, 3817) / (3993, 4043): 0.049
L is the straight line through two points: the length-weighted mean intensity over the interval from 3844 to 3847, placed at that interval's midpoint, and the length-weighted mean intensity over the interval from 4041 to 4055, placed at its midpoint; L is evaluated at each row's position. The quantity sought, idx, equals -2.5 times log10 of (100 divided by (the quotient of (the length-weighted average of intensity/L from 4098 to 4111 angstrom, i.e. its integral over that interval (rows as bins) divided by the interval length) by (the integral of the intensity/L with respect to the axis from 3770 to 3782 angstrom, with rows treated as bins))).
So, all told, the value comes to -8.1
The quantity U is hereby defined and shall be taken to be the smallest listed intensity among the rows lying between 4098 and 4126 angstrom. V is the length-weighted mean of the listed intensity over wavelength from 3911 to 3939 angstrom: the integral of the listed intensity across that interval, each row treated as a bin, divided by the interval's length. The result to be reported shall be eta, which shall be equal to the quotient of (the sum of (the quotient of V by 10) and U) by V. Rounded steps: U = 141.7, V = 83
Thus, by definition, 1.80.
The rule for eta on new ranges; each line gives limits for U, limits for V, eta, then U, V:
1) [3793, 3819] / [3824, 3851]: 1.24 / 94.49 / 83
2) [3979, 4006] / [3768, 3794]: 1.18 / 135.7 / 126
